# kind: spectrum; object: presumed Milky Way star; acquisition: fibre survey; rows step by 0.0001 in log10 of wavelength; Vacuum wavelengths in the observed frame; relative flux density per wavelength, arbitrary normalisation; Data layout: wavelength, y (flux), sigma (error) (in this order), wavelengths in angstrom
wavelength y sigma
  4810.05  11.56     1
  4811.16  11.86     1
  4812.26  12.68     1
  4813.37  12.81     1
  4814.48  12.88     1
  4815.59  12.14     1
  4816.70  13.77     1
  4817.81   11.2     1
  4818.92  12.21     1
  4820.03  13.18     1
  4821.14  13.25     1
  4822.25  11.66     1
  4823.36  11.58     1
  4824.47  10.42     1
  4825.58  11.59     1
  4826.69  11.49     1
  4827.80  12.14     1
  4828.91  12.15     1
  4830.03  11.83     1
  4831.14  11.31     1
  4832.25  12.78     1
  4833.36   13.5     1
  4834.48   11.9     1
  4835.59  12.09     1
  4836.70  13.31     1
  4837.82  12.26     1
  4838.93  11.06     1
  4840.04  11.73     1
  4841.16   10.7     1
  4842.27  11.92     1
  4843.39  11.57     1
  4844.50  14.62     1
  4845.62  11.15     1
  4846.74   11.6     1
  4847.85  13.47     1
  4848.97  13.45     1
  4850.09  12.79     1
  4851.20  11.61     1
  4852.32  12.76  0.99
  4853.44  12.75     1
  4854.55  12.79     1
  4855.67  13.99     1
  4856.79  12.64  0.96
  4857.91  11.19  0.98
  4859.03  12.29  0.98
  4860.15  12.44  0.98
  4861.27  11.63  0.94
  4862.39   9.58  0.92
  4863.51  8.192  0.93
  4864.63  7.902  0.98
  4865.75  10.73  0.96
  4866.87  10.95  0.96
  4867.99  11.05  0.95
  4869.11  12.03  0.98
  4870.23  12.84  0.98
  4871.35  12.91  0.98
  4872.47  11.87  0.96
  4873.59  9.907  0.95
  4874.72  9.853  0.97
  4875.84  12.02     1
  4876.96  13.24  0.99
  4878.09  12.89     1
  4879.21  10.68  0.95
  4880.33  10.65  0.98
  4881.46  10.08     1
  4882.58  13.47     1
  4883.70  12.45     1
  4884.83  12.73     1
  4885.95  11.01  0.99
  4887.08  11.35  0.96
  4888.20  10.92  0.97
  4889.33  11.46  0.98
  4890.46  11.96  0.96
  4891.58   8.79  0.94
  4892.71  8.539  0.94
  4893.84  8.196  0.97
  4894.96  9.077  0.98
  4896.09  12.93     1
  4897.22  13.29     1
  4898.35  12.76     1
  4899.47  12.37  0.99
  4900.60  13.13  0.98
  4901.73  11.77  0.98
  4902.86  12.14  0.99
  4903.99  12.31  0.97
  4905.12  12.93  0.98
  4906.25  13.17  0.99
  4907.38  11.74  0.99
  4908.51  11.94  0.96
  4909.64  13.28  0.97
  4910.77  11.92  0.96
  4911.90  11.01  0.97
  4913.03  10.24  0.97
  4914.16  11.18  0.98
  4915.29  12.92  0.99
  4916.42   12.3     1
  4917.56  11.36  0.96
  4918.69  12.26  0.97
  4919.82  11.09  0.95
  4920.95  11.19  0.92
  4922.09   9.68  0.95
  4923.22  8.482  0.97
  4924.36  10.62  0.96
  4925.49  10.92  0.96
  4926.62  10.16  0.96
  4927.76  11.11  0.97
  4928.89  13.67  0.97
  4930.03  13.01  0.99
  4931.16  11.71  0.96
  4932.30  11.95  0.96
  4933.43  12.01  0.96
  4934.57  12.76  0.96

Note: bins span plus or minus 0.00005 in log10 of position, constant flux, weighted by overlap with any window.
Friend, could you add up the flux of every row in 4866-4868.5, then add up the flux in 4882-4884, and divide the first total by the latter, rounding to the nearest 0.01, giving 0.85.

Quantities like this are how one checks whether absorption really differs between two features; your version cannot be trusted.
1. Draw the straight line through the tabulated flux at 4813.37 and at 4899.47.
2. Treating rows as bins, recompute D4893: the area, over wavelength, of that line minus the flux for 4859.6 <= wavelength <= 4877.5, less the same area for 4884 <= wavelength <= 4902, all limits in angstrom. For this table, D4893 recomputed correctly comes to 6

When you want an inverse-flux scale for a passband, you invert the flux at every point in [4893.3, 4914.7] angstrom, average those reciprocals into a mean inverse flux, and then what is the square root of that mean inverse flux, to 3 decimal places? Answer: 0.293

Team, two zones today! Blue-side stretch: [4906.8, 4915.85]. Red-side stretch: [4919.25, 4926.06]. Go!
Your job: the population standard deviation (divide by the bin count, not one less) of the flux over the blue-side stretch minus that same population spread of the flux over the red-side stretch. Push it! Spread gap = 0.0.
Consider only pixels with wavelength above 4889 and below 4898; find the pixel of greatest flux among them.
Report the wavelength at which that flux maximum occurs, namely 4897.22 angstrom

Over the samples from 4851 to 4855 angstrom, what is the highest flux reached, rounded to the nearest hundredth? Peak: 12.79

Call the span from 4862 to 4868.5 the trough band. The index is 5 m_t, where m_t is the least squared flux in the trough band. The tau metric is 312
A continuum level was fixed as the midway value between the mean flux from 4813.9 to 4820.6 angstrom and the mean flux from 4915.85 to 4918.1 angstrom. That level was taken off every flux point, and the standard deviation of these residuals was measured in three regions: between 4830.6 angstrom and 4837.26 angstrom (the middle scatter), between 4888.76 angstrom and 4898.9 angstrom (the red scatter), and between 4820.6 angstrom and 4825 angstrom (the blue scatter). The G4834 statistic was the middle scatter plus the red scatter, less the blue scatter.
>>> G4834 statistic 1.8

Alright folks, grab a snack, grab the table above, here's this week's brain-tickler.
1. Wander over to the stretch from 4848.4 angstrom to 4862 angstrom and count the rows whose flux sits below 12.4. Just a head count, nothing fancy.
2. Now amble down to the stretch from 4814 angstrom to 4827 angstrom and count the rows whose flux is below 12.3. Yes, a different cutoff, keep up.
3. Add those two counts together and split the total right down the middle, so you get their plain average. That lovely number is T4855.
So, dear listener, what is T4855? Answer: 6.0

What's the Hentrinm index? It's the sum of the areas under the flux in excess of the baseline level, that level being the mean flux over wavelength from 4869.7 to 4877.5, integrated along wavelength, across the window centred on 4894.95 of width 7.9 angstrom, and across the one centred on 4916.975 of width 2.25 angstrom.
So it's -10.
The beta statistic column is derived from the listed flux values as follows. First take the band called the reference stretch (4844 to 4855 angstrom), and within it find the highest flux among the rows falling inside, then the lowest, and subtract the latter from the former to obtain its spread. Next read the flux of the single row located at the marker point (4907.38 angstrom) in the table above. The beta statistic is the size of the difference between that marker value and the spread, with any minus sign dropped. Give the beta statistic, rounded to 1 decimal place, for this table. 8.3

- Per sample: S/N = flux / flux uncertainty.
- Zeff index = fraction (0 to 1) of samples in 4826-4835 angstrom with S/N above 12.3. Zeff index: 0.25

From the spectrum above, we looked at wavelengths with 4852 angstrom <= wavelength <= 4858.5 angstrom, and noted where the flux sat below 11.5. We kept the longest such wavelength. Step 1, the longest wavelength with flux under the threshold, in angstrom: 4857.91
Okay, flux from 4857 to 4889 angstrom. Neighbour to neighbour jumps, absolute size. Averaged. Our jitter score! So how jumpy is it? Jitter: 1.02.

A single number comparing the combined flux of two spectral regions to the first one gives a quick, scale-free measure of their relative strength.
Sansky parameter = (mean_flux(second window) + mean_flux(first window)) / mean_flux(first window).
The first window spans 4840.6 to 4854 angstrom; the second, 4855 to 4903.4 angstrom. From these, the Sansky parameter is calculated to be 1.92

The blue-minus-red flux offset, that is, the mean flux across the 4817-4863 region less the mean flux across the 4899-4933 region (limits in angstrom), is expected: 0.42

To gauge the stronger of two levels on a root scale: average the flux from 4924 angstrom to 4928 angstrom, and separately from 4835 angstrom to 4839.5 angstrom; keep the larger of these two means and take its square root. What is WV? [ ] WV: 3.49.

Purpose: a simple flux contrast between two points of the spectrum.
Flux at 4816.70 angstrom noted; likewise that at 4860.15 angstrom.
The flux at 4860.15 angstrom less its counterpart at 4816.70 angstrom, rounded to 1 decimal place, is -1.3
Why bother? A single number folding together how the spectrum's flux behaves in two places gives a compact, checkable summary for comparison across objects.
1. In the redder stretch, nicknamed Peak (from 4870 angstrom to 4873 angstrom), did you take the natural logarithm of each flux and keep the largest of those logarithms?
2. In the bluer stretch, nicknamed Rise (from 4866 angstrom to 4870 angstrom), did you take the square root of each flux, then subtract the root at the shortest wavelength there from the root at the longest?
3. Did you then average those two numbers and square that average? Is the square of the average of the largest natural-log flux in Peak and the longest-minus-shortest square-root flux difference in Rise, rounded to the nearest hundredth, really 1.85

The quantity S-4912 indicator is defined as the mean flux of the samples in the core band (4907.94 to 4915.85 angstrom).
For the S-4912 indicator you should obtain 11.8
